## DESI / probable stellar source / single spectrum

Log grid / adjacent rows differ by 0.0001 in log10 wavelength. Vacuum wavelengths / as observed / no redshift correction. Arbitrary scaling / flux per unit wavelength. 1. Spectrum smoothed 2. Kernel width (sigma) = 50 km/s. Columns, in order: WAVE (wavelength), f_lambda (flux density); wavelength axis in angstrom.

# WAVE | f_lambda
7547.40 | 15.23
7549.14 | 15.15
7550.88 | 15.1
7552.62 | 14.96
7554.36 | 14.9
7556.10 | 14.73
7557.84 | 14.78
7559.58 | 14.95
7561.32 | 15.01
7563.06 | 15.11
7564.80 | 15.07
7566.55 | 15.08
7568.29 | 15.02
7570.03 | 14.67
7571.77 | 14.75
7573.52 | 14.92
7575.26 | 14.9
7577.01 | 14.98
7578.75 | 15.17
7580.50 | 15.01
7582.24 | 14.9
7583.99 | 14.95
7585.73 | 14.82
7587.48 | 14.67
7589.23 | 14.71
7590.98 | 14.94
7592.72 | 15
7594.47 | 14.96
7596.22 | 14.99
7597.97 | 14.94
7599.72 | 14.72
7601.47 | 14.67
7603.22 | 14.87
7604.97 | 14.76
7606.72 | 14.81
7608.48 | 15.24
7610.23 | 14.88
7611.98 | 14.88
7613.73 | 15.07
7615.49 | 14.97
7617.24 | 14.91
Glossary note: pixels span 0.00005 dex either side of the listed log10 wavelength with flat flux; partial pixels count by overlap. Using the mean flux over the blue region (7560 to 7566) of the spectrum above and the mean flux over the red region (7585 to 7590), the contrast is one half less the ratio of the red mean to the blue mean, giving -0.478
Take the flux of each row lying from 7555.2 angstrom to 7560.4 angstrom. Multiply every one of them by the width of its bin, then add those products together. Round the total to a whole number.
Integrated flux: 77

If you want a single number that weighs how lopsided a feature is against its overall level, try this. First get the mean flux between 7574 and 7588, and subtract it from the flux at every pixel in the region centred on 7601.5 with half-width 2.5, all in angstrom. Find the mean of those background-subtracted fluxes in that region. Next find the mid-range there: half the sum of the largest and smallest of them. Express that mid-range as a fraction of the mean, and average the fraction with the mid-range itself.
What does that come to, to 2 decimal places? 0.37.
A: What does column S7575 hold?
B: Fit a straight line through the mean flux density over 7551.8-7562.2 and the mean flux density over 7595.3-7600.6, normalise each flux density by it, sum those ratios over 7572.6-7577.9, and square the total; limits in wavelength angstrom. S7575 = 9.06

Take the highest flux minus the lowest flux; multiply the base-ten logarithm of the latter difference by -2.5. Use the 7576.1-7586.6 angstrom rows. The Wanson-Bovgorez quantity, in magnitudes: 1.1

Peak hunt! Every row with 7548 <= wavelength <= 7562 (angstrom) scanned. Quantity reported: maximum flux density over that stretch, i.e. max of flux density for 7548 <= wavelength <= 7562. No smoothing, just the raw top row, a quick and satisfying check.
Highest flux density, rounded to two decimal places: 15.15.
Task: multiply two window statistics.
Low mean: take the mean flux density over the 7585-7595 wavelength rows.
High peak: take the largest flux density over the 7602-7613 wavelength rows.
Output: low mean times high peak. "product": 226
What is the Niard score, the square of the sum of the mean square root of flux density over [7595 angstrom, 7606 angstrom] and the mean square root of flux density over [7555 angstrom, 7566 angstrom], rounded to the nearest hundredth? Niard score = 59.53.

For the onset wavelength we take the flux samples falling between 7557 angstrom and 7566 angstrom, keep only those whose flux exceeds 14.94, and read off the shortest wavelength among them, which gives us 7559.58 angstrom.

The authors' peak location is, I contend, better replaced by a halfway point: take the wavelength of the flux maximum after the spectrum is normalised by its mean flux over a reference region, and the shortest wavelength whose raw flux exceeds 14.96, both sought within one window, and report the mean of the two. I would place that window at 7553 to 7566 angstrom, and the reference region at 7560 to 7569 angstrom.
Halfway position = 7562.2 angstrom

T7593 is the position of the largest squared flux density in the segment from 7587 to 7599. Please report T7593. 7592.72 angstrom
